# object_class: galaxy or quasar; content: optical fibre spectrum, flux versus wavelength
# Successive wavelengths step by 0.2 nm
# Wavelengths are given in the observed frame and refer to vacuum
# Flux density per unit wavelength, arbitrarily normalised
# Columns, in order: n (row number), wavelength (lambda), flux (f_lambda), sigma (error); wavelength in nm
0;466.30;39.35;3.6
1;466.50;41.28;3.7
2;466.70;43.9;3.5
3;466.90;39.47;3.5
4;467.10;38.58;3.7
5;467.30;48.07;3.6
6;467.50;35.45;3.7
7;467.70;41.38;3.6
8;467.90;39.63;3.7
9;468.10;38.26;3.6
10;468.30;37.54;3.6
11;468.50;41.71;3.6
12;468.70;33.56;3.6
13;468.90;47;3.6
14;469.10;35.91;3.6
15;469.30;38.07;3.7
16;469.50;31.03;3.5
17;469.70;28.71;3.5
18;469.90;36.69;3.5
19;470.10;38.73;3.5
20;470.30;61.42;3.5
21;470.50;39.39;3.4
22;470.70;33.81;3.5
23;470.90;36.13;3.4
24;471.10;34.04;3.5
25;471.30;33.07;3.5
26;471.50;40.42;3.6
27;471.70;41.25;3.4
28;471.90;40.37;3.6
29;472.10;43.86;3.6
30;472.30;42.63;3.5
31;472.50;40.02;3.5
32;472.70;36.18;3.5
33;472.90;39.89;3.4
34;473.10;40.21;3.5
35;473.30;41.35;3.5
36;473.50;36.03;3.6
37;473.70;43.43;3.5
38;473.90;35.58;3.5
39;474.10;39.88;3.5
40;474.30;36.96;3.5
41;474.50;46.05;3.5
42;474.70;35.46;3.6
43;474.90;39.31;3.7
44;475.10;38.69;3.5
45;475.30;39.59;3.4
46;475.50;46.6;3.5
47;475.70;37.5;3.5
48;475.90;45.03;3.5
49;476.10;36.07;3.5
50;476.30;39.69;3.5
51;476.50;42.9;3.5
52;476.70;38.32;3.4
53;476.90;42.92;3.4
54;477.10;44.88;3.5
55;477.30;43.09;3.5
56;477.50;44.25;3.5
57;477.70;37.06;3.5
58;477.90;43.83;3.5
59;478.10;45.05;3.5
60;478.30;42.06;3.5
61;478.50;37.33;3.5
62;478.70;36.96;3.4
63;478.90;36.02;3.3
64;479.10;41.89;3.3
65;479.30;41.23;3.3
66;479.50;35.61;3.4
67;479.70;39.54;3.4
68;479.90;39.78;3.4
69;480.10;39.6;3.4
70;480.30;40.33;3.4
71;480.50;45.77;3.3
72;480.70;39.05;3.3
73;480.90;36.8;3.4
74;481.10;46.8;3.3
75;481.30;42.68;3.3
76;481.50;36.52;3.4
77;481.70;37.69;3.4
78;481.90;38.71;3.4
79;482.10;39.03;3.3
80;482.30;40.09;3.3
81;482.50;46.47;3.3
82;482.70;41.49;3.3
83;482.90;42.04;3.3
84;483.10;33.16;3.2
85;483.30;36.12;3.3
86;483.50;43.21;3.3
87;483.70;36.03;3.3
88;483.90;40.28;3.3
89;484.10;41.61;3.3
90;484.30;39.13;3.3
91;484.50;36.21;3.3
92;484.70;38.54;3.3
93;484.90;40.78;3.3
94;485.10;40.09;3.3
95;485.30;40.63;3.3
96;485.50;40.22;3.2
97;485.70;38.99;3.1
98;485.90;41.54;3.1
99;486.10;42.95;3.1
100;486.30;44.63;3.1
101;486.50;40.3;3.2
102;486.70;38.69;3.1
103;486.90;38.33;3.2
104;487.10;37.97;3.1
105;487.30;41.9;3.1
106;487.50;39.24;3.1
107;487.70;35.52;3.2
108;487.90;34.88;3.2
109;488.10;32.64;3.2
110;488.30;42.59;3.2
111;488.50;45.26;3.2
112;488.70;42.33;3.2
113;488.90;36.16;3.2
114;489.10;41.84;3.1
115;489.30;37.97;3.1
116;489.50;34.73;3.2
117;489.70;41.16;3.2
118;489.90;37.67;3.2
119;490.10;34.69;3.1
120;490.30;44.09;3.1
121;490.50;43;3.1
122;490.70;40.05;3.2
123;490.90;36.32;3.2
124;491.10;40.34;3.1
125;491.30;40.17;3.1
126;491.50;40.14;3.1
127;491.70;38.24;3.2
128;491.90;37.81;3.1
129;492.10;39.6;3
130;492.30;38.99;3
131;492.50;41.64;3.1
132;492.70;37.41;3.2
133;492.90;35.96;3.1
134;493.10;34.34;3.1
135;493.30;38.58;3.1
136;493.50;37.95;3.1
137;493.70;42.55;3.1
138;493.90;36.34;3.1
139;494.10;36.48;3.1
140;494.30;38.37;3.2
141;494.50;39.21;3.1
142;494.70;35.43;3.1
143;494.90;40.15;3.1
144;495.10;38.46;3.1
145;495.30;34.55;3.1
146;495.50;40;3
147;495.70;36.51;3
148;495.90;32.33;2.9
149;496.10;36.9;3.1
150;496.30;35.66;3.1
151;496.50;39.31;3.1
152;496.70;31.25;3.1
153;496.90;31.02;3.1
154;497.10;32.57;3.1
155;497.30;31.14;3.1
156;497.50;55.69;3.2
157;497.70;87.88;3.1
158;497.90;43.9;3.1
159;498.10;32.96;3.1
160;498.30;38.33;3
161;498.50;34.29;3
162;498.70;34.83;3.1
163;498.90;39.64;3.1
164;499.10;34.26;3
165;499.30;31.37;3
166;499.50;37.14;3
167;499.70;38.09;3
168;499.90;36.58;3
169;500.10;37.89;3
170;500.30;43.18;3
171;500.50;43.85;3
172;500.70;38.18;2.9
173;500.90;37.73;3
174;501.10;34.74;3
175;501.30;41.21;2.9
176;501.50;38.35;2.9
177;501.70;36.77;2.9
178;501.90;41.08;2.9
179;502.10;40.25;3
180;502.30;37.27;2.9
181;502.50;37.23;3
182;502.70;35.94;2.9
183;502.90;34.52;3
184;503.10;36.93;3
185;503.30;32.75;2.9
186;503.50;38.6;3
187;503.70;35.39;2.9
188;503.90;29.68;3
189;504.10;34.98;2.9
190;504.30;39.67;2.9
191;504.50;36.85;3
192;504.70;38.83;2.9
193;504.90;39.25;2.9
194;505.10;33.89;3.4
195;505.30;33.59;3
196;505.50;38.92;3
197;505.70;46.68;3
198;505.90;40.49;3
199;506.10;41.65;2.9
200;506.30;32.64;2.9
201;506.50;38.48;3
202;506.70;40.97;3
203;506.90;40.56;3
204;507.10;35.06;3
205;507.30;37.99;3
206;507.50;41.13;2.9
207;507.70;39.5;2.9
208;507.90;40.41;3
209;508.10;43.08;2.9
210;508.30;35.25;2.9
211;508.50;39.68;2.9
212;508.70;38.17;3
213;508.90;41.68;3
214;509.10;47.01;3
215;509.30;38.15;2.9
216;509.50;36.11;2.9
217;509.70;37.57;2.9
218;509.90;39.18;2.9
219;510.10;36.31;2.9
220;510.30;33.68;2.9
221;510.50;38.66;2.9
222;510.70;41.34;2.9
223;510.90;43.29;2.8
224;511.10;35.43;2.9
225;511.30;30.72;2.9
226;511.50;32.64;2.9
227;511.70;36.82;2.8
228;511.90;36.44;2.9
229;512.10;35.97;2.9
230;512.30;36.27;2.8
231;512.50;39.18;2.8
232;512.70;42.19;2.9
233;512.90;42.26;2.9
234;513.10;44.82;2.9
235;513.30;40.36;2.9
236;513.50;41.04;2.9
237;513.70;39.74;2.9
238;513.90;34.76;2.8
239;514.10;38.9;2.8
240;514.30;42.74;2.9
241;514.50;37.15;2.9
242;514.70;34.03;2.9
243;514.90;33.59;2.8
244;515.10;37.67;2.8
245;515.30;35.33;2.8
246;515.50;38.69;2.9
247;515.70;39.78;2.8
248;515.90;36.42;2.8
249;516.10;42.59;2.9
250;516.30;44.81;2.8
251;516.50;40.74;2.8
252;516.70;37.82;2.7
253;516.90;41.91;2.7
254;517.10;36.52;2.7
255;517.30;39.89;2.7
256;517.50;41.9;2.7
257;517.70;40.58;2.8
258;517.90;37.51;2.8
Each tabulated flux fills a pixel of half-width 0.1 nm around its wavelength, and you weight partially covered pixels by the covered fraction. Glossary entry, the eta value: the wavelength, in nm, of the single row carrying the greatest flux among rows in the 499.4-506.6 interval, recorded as 505.70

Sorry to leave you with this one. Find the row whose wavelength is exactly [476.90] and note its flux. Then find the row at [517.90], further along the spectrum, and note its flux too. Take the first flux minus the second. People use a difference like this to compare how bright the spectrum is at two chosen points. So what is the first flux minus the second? 5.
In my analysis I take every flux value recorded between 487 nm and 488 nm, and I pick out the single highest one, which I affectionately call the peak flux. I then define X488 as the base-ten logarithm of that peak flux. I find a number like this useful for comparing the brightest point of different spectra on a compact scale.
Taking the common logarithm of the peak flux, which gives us 1.62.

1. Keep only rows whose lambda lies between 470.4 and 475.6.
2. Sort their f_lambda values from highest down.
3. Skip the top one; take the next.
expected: 46.05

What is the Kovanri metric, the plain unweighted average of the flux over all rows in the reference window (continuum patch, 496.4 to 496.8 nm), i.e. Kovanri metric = 35.3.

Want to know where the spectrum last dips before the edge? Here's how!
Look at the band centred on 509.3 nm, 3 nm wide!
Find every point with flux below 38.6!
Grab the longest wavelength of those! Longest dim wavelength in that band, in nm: 510.30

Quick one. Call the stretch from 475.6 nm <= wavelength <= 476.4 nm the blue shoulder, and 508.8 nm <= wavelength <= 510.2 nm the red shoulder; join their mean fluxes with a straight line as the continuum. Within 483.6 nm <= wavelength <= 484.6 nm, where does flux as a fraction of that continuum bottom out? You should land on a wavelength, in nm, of 483.70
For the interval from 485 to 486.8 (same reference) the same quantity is 486.70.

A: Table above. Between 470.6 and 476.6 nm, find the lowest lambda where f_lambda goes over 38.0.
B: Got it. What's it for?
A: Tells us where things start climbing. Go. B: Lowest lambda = 471.50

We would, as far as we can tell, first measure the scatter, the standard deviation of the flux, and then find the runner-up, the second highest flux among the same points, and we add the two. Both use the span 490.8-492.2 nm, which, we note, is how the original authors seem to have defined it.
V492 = 42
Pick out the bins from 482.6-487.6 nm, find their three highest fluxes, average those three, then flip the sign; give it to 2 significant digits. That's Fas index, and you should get -44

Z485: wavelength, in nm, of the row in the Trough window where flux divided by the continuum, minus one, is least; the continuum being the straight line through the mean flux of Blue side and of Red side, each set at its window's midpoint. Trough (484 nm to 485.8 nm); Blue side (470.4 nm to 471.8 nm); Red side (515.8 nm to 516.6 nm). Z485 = 484.50 nm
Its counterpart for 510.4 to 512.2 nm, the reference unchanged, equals 511.30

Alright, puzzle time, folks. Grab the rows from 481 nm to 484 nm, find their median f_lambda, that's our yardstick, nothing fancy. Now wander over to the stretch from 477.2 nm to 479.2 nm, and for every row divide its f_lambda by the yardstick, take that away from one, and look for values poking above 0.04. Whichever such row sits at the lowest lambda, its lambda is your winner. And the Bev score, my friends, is 477.70 nm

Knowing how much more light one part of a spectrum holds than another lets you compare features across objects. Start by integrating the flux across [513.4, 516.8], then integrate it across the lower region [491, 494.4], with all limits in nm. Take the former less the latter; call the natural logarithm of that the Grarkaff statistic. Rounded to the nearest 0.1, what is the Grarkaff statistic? -1.7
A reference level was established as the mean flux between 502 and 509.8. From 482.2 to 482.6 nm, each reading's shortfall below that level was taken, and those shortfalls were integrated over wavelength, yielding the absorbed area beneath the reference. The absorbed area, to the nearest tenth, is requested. -2.1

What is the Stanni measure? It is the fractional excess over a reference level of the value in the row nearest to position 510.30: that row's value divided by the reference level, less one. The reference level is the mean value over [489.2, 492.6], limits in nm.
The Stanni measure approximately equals -0.14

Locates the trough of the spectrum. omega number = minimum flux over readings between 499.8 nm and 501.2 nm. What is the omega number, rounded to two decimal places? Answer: 34.74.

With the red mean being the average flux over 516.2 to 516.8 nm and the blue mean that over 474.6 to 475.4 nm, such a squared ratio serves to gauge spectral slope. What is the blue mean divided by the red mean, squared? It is 0.87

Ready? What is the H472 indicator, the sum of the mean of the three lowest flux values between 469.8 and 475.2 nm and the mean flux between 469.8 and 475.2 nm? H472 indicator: 73.3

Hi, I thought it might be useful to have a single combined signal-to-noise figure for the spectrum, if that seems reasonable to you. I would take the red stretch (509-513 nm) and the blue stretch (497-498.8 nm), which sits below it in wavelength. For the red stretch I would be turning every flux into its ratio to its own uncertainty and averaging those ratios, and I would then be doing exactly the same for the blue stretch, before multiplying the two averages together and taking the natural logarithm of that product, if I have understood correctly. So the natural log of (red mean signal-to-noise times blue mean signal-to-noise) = 5.22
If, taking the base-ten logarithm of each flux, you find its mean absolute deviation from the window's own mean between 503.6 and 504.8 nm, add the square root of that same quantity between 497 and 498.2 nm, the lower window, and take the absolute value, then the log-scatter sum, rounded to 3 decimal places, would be 0.399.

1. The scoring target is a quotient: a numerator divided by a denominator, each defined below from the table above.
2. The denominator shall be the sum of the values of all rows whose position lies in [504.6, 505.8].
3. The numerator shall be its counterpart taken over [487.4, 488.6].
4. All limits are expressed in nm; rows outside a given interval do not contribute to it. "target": 1.00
